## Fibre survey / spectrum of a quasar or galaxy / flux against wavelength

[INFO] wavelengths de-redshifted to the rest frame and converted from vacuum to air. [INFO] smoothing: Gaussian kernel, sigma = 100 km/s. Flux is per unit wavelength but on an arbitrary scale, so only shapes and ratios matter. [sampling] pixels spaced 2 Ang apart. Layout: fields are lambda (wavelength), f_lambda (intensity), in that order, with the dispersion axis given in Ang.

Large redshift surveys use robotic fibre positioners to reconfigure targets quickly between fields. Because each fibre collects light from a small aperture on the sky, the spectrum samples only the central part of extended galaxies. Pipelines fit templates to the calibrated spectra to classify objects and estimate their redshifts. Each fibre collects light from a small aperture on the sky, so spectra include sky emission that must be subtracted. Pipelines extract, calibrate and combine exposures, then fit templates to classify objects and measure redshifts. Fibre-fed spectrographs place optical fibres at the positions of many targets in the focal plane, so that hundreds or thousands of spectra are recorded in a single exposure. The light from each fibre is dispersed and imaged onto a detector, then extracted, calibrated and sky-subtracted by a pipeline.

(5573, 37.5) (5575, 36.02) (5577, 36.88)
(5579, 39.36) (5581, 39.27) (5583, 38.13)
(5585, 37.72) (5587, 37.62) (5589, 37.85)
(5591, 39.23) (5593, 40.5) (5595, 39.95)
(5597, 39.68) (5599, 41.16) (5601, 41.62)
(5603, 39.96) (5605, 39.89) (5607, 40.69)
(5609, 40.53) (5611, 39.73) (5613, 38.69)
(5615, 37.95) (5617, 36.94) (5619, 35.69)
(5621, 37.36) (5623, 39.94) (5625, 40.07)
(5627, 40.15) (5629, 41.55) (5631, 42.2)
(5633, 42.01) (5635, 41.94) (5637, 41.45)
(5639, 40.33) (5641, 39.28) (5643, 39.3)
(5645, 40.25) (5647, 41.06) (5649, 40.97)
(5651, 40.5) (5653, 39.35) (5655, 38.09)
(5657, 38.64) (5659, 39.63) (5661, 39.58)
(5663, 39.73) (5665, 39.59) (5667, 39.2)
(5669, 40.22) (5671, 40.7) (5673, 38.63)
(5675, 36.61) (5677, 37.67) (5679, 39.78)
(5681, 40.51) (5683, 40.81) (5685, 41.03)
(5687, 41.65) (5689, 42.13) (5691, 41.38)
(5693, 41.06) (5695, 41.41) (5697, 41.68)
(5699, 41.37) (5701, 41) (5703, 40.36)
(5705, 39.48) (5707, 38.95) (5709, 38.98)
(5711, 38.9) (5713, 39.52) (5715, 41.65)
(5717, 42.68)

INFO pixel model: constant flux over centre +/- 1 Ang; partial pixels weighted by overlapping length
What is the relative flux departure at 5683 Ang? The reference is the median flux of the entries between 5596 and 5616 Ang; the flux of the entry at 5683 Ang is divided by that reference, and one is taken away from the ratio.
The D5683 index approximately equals 0.02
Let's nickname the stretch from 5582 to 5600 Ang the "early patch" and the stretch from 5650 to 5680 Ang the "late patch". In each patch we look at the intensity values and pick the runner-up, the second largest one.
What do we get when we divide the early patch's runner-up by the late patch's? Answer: 1.00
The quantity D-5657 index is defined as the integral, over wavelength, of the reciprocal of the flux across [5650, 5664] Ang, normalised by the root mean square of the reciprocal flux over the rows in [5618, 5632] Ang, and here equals 14.0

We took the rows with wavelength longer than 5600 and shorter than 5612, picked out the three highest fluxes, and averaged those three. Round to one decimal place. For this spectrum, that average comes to 40.9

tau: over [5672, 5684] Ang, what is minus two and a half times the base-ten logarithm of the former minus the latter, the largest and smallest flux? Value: -1.6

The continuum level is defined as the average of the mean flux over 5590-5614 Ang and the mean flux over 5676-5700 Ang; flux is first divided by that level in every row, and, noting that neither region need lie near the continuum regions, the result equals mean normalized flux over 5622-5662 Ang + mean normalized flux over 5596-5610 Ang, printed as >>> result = 2.00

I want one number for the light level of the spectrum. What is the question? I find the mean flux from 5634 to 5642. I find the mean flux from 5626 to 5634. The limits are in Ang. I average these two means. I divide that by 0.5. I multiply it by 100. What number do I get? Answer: 8223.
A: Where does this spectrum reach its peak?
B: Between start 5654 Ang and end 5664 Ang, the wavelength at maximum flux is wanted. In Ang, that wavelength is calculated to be 5663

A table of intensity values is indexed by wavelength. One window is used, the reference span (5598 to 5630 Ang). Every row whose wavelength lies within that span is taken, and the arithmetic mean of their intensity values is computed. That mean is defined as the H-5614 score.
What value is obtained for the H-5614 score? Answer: 39.5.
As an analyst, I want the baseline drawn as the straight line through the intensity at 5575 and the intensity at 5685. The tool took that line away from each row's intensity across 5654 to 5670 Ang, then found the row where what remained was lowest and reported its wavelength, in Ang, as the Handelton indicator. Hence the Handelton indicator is 5655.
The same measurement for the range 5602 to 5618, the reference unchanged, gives 5617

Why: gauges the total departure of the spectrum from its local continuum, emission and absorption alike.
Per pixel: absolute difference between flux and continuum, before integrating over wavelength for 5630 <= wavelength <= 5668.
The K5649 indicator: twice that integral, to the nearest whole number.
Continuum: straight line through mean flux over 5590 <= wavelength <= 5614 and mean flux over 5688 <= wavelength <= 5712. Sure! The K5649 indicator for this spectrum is 78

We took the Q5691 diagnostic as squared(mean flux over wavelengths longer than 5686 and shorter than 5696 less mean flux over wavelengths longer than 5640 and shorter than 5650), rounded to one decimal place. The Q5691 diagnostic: 1.8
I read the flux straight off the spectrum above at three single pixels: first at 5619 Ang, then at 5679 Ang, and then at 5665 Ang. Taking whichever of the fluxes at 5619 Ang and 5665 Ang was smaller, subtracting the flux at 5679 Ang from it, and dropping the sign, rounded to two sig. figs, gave 4.1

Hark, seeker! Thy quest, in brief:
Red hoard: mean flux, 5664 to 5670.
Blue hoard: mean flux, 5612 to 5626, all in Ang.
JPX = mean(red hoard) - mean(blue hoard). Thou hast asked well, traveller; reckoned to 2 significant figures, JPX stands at 1.6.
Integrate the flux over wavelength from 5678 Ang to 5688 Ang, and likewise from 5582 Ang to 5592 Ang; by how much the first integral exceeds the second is 26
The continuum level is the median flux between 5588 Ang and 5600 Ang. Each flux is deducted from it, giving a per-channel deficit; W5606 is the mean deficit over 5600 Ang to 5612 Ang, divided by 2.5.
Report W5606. -0.24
